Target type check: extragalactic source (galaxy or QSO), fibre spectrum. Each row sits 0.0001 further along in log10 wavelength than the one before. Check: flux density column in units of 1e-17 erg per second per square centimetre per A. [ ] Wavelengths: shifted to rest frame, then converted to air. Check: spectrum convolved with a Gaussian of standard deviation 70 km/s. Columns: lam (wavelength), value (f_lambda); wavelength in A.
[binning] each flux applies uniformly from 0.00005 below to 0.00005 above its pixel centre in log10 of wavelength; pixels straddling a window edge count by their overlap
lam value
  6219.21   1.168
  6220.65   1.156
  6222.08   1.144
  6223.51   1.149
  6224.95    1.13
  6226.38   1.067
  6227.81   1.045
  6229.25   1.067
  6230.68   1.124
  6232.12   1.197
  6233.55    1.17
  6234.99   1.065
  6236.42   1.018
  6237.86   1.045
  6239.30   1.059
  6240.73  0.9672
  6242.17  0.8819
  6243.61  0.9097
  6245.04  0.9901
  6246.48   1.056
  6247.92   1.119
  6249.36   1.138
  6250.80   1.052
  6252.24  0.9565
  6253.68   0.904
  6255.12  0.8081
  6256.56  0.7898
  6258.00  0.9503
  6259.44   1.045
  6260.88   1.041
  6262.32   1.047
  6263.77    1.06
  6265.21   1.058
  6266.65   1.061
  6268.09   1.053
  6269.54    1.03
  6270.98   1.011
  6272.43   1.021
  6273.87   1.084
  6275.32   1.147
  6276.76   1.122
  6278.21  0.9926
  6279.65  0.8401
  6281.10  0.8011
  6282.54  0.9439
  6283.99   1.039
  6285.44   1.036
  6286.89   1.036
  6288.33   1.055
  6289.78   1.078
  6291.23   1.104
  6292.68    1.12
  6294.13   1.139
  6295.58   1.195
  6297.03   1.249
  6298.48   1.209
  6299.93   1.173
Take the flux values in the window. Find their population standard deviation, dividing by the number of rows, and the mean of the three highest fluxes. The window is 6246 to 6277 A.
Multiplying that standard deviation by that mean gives 0.10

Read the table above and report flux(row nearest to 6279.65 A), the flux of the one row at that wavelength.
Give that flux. 0.8401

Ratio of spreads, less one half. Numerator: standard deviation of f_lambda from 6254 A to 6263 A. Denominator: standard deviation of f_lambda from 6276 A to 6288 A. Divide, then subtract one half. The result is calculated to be 0.6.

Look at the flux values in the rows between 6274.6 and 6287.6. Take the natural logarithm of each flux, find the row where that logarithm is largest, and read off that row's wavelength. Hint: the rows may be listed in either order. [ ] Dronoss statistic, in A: 6275.32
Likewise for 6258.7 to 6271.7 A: 6266.65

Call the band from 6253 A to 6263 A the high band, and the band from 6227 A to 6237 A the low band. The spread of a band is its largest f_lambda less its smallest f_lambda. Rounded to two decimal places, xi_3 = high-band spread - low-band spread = 0.08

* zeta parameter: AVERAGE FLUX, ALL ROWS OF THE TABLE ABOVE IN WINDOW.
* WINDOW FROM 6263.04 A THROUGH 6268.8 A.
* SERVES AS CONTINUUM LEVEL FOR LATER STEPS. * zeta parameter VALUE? 1.06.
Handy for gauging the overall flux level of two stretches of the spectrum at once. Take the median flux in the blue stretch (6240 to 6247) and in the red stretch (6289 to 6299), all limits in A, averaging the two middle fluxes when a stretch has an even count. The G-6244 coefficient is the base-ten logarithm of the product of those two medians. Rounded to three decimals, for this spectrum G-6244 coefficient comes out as 0.042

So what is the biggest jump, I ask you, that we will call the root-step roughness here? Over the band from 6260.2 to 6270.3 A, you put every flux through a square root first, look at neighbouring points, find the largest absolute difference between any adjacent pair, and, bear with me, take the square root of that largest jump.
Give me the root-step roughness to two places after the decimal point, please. 0.11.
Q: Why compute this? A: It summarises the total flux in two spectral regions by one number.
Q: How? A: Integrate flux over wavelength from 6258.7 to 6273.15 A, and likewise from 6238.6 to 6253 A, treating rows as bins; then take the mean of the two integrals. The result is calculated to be 14.8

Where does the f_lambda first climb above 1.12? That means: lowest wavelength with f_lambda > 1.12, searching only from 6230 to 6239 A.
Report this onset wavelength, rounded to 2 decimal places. 6230.68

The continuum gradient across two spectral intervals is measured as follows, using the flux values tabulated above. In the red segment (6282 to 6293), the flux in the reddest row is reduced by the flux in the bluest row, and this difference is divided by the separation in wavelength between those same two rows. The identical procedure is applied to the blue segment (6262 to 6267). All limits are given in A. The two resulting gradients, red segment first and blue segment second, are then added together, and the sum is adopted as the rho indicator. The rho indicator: 0.02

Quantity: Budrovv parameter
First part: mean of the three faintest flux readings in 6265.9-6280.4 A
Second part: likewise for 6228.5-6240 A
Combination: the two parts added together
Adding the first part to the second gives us 1.99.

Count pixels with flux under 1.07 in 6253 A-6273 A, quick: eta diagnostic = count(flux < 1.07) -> 14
